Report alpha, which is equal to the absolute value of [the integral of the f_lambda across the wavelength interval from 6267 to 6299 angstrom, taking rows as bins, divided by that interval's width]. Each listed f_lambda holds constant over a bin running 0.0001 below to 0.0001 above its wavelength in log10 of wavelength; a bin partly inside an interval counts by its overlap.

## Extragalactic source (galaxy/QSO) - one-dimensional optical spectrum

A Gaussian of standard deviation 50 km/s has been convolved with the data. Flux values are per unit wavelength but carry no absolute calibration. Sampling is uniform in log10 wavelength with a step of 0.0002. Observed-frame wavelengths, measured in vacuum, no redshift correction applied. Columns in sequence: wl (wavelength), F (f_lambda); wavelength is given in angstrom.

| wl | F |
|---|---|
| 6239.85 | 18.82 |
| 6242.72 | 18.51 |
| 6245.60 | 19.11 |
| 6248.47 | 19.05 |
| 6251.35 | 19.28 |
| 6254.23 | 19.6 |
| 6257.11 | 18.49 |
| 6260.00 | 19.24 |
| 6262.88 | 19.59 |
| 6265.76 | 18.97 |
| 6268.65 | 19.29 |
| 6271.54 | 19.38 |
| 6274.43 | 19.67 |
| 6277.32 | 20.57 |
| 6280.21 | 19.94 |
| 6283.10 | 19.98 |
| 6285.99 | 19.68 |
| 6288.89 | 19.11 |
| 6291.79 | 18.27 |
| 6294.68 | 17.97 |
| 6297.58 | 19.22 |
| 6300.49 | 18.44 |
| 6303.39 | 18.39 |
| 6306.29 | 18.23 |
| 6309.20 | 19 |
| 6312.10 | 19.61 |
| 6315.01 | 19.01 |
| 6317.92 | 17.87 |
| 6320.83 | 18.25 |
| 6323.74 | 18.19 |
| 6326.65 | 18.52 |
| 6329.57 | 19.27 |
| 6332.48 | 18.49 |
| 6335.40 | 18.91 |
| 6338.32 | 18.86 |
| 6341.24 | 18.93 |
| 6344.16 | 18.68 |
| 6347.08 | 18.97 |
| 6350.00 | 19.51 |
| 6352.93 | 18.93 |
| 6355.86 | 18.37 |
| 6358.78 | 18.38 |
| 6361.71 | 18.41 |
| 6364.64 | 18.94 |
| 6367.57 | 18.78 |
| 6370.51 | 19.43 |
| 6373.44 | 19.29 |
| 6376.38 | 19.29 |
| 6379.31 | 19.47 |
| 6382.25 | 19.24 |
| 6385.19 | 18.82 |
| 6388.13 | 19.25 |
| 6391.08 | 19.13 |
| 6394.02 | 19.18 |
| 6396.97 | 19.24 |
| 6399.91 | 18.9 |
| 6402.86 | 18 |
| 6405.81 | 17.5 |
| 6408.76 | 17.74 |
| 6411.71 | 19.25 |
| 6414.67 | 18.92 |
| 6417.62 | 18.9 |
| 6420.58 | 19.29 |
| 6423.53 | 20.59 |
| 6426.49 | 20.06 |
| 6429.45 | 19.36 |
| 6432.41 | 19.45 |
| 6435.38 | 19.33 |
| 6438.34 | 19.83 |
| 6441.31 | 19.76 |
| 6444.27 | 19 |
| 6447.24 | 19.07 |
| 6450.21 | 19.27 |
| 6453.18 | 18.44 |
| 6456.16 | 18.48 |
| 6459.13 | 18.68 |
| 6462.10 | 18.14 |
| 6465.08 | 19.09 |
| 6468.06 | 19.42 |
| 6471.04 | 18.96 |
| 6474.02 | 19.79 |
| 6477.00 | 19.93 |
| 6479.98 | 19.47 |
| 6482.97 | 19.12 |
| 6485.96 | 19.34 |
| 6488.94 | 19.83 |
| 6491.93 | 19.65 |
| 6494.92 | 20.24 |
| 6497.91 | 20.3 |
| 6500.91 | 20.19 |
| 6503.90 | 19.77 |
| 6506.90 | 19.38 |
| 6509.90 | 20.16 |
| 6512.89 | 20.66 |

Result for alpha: 19.4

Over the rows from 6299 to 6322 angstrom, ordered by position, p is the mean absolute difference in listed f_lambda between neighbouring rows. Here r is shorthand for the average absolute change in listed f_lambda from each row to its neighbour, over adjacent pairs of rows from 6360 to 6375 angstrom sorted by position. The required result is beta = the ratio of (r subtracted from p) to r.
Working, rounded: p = 0.53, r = 0.37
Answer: 0.43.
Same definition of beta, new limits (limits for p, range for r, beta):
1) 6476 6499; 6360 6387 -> 0.16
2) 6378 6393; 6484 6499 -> -0.09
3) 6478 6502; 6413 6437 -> -0.37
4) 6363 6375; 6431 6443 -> 0.38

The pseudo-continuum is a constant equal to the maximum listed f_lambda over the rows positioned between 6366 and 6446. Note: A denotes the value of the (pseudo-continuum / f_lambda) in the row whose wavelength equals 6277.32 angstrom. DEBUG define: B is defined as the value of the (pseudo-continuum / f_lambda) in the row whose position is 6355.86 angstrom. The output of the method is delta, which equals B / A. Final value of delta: 1.12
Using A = 1.00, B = 1.12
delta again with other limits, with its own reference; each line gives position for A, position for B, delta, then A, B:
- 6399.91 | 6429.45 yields 0.98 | 1.09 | 1.06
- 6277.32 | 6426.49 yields 1.03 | 1.00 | 1.03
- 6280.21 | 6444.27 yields 1.05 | 1.03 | 1.08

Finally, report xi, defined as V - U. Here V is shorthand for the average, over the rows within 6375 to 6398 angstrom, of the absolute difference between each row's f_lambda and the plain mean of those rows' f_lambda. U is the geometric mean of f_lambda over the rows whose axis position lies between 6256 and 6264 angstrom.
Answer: -19.0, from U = 19.1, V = 0.12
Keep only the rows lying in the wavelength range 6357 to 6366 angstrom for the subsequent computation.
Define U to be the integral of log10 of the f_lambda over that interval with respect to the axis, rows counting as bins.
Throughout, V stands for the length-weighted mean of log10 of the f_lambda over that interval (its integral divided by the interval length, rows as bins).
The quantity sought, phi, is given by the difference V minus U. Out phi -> -10.16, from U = 11.4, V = 1.27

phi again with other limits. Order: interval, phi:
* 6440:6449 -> -10.28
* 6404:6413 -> -10.07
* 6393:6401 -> -8.97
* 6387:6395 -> -8.98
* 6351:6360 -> -10.16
